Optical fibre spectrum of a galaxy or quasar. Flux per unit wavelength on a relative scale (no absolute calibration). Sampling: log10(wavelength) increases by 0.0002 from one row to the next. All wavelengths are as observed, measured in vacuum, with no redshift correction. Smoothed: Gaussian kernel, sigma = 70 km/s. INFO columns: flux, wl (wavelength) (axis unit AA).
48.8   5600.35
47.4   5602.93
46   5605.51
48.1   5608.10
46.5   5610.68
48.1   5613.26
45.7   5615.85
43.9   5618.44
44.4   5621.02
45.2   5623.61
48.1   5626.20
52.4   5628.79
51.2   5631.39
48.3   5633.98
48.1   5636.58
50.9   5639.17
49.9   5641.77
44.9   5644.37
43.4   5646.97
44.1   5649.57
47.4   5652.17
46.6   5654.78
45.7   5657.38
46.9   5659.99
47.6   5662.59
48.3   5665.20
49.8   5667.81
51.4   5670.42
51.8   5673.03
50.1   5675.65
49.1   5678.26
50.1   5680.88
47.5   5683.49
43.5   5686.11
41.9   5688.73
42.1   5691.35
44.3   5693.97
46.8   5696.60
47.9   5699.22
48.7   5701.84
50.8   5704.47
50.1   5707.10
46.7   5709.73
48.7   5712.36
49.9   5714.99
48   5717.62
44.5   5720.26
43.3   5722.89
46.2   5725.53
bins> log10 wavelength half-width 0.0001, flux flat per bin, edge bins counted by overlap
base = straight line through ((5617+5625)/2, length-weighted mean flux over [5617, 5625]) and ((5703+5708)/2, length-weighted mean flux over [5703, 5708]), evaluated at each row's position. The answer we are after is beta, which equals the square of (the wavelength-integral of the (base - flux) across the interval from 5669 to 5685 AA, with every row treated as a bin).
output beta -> 576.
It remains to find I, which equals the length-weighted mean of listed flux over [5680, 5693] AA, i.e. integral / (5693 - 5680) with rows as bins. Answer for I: 44.9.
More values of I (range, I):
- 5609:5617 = 46.9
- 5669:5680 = 50.6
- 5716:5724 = 45.5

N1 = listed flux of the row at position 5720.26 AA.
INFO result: 44.5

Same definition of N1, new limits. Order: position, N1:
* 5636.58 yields 48.1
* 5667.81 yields 49.8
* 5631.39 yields 51.2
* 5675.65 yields 50.1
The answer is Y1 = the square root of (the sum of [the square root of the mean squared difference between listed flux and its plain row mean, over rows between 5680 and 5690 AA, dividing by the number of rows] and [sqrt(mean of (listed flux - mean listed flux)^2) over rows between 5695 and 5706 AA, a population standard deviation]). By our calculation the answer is 2.2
